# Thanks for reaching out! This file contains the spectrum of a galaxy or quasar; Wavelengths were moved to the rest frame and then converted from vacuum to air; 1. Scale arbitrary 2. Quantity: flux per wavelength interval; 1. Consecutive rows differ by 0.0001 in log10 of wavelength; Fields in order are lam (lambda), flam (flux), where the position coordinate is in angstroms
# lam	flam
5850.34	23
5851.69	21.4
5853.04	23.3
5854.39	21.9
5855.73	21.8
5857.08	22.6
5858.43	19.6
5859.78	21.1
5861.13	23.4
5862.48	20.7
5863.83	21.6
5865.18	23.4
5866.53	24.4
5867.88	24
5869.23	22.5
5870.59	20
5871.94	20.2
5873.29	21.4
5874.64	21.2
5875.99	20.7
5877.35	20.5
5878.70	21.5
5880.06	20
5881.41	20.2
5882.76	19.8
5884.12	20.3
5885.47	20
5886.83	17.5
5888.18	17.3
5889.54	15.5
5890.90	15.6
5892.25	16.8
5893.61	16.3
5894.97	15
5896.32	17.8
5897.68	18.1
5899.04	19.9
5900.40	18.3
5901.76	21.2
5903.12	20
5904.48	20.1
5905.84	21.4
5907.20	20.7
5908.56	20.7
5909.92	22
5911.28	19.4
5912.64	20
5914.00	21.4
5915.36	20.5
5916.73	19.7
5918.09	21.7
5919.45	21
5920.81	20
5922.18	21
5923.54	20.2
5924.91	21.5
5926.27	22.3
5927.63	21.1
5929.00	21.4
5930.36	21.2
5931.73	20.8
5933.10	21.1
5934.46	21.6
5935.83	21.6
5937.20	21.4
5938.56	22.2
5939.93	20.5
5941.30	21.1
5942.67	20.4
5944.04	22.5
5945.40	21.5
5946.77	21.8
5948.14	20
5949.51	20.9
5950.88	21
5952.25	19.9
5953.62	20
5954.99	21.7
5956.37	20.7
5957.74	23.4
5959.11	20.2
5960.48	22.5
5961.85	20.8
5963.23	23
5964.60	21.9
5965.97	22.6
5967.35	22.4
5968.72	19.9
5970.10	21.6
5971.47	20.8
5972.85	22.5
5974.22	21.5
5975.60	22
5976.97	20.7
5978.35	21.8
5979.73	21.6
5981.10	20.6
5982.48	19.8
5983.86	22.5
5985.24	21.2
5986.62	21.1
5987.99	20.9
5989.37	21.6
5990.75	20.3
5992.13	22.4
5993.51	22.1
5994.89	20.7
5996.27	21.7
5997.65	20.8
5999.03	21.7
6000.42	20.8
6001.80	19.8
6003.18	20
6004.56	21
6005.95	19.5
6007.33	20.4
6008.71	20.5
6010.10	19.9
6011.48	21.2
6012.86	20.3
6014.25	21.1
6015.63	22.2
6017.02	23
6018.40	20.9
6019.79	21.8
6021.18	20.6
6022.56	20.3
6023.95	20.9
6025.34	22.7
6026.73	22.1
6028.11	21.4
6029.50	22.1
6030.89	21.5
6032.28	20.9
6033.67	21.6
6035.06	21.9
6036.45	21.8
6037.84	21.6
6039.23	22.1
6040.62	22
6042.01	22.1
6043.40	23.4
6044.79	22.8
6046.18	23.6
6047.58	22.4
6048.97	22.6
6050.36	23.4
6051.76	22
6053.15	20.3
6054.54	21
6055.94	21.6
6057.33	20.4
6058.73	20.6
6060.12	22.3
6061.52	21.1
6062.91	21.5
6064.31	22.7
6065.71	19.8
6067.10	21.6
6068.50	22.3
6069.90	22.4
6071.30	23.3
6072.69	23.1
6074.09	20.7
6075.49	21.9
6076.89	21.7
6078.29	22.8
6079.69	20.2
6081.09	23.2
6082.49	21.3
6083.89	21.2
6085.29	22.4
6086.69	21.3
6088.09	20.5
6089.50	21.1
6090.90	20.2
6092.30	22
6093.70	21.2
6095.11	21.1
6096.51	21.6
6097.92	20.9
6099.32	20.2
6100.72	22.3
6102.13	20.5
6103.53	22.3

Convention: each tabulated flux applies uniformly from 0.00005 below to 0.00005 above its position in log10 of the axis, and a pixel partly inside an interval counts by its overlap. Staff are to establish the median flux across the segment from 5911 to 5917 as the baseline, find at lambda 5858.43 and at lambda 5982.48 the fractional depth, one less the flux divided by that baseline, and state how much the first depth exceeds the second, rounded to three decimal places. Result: 0.010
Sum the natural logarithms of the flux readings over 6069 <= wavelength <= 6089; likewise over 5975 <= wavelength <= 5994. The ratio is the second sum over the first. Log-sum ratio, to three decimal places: 0.992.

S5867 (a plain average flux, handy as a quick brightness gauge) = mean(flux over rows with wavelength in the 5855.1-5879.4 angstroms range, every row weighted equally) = 21.7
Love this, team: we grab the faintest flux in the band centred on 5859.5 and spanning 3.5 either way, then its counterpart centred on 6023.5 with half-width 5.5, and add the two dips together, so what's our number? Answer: 39.9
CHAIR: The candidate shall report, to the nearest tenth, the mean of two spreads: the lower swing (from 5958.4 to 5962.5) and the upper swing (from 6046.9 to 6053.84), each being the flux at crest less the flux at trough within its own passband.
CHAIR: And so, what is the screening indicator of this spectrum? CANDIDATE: 2.7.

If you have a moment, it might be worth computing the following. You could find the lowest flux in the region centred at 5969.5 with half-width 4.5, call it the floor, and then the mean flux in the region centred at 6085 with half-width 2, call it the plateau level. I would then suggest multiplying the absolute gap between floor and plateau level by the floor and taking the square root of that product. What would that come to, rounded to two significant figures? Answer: 5.9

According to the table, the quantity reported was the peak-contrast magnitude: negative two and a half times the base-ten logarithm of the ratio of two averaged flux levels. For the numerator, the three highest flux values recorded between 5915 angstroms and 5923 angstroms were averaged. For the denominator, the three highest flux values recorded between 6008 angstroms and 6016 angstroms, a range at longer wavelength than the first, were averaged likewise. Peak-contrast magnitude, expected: 0.014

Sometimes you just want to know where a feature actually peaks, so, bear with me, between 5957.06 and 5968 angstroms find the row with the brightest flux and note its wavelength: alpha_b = 5957.74 angstroms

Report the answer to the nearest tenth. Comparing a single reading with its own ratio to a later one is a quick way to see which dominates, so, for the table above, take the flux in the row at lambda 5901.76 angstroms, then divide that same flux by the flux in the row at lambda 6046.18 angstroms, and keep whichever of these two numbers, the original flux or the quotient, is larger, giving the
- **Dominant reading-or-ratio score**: 21.2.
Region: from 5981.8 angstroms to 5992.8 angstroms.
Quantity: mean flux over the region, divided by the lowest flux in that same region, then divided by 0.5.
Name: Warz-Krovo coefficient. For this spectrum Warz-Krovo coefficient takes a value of 2.14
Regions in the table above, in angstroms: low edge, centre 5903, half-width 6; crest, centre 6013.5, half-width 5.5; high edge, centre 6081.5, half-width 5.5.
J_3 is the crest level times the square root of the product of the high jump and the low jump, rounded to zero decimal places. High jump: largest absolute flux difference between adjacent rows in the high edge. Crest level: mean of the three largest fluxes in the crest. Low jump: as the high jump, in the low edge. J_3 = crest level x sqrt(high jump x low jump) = 65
